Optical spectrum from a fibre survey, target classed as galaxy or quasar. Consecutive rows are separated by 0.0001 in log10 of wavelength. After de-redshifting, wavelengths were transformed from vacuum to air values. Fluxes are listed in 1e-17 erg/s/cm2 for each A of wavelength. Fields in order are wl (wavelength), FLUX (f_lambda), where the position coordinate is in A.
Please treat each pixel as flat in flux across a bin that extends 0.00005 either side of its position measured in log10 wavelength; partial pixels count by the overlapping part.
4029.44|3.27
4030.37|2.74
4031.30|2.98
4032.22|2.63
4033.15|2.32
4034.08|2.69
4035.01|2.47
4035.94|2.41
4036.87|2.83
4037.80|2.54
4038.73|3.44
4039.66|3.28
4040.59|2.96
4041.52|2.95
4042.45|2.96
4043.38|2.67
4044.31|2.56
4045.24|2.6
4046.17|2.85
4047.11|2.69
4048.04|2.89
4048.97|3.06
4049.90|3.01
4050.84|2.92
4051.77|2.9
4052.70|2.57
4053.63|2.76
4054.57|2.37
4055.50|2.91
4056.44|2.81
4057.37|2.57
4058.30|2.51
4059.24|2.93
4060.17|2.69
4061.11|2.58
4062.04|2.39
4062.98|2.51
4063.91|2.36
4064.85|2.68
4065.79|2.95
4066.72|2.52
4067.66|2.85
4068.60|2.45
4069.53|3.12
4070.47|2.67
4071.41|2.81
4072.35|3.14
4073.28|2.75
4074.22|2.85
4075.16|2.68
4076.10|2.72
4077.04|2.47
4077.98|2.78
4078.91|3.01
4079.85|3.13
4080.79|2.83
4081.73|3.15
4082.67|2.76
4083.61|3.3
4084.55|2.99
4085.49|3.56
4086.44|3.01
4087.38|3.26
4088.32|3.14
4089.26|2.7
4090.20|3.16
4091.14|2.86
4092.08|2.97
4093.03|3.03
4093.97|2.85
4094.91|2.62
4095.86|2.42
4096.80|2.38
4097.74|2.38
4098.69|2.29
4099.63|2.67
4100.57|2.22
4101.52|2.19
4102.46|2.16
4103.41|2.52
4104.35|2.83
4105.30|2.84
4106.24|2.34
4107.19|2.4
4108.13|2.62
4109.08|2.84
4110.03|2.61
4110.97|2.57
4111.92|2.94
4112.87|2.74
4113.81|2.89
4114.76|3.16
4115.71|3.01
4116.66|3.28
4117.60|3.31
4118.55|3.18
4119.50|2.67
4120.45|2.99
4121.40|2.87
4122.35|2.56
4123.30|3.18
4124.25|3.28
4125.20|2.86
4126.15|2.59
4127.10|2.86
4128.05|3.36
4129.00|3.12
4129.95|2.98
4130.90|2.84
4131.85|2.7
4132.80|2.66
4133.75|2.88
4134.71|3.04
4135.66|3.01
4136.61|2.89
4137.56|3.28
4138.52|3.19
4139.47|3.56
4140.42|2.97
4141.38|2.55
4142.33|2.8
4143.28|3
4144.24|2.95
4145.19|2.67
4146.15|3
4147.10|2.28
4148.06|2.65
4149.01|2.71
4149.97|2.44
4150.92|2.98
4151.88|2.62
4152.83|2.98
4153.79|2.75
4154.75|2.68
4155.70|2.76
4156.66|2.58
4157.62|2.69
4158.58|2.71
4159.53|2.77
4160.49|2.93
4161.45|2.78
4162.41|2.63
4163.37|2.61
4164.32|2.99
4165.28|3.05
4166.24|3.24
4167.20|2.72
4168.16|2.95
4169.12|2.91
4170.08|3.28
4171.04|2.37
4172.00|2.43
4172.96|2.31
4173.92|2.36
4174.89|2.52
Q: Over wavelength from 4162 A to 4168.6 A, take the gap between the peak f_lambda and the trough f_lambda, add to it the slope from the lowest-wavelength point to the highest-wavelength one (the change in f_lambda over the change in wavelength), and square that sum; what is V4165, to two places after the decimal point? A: 0.47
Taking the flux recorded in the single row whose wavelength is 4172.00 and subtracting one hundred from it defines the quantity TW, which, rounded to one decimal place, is -97.6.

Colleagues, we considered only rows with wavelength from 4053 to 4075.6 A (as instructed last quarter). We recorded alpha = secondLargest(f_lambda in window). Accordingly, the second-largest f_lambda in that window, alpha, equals 3.12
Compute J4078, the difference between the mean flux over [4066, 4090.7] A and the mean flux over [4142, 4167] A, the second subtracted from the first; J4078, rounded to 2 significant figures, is 0.14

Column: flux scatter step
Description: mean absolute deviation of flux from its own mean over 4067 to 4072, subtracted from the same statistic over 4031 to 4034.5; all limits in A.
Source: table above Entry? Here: 0.00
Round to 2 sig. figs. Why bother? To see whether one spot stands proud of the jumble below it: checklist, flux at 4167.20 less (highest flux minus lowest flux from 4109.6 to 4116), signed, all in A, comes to 2.1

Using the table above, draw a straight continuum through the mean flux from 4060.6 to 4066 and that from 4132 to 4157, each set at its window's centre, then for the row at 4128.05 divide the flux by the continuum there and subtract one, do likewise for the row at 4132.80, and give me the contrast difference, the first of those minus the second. 0.26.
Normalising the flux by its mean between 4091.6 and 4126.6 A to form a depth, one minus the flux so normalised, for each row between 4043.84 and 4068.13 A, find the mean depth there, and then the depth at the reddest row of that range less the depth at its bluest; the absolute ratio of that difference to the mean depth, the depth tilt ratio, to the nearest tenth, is 10.5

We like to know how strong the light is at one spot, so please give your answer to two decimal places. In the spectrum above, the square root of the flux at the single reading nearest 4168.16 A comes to 1.72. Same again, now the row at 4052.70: 1.60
